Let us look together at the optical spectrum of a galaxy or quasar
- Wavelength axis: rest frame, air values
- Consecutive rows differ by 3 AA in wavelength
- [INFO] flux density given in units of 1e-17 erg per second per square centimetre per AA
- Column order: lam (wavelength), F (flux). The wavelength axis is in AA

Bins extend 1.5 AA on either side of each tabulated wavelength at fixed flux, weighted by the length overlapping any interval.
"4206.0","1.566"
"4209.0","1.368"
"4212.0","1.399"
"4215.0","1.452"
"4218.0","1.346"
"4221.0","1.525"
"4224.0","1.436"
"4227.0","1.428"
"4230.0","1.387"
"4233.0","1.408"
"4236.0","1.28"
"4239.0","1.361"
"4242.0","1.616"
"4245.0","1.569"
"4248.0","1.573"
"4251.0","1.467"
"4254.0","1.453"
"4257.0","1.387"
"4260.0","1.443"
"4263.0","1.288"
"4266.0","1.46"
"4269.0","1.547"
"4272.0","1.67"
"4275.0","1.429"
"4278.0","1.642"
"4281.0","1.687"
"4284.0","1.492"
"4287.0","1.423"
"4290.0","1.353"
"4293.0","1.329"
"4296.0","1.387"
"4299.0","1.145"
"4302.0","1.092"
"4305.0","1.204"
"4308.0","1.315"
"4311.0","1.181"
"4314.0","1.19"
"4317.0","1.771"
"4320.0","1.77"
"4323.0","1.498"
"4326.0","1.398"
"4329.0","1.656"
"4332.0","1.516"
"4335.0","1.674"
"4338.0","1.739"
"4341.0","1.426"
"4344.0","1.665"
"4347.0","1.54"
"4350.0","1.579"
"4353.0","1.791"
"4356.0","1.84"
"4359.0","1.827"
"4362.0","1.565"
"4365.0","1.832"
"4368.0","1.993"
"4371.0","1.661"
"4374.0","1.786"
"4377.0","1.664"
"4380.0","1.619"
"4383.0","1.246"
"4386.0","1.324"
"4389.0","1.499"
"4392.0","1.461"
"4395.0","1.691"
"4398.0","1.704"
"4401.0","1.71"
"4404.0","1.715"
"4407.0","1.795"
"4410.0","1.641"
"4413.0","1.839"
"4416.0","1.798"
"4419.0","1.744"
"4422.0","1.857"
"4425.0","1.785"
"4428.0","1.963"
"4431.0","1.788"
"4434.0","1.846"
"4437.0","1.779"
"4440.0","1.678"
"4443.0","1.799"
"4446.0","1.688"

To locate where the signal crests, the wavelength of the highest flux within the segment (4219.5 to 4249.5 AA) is 4242.0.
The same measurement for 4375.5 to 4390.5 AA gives 4377.0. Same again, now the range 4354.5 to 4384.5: 4368.0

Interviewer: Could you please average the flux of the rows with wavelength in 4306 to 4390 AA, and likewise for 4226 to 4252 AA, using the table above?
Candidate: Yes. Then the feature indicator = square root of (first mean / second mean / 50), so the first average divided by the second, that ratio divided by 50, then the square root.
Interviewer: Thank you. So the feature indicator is 0.148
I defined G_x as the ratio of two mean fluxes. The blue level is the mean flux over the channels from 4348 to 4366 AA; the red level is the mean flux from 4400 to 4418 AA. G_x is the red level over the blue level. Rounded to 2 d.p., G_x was 1.01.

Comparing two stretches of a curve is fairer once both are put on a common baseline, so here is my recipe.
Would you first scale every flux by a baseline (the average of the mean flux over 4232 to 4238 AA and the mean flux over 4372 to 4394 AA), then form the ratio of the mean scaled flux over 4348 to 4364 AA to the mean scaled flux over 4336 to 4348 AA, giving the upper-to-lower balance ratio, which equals 1.08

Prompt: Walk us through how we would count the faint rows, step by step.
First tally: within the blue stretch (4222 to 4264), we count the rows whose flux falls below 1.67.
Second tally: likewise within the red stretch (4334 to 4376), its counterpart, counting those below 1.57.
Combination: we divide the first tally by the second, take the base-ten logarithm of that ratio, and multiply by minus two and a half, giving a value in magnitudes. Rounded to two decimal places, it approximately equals -1.67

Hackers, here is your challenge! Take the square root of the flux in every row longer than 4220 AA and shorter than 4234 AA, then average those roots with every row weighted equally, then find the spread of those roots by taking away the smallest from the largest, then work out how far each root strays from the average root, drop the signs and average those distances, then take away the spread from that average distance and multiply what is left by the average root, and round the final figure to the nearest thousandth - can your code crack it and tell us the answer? -0.051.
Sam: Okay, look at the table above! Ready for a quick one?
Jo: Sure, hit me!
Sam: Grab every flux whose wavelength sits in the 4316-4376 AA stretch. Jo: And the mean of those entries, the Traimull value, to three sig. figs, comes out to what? 1.68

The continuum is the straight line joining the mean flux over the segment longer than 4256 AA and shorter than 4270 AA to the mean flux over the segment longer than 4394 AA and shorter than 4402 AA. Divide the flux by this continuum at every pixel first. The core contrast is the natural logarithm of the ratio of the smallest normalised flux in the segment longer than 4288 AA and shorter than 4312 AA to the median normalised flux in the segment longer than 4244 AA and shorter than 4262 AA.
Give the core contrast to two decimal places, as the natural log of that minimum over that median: -0.36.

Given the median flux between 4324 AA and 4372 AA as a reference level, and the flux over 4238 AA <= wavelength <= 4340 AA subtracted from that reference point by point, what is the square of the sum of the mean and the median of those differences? 0.17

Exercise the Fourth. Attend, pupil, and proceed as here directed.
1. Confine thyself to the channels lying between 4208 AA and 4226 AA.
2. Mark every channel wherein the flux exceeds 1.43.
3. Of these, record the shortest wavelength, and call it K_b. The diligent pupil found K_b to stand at 4215.0 AA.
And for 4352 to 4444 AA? 4353.0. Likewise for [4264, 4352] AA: 4266.0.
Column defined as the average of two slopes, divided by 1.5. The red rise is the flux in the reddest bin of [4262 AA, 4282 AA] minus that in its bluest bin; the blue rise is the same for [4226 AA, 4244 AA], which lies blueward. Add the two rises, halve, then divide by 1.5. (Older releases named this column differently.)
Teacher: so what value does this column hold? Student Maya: 0.20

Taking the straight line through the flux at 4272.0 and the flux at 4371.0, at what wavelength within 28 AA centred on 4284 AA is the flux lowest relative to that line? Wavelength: 4293.0 AA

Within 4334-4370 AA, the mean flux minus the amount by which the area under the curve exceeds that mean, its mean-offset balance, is -58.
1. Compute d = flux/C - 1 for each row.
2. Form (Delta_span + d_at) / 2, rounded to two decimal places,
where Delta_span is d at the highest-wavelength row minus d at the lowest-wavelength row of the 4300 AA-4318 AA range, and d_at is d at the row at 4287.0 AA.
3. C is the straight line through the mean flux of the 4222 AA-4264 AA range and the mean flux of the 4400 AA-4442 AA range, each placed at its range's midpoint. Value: 0.18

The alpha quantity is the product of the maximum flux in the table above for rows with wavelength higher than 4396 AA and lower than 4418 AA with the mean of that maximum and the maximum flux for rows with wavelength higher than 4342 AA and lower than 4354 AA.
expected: 3.3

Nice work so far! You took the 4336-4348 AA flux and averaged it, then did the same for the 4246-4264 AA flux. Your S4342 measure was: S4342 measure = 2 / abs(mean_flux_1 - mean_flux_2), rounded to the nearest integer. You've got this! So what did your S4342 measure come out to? 13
